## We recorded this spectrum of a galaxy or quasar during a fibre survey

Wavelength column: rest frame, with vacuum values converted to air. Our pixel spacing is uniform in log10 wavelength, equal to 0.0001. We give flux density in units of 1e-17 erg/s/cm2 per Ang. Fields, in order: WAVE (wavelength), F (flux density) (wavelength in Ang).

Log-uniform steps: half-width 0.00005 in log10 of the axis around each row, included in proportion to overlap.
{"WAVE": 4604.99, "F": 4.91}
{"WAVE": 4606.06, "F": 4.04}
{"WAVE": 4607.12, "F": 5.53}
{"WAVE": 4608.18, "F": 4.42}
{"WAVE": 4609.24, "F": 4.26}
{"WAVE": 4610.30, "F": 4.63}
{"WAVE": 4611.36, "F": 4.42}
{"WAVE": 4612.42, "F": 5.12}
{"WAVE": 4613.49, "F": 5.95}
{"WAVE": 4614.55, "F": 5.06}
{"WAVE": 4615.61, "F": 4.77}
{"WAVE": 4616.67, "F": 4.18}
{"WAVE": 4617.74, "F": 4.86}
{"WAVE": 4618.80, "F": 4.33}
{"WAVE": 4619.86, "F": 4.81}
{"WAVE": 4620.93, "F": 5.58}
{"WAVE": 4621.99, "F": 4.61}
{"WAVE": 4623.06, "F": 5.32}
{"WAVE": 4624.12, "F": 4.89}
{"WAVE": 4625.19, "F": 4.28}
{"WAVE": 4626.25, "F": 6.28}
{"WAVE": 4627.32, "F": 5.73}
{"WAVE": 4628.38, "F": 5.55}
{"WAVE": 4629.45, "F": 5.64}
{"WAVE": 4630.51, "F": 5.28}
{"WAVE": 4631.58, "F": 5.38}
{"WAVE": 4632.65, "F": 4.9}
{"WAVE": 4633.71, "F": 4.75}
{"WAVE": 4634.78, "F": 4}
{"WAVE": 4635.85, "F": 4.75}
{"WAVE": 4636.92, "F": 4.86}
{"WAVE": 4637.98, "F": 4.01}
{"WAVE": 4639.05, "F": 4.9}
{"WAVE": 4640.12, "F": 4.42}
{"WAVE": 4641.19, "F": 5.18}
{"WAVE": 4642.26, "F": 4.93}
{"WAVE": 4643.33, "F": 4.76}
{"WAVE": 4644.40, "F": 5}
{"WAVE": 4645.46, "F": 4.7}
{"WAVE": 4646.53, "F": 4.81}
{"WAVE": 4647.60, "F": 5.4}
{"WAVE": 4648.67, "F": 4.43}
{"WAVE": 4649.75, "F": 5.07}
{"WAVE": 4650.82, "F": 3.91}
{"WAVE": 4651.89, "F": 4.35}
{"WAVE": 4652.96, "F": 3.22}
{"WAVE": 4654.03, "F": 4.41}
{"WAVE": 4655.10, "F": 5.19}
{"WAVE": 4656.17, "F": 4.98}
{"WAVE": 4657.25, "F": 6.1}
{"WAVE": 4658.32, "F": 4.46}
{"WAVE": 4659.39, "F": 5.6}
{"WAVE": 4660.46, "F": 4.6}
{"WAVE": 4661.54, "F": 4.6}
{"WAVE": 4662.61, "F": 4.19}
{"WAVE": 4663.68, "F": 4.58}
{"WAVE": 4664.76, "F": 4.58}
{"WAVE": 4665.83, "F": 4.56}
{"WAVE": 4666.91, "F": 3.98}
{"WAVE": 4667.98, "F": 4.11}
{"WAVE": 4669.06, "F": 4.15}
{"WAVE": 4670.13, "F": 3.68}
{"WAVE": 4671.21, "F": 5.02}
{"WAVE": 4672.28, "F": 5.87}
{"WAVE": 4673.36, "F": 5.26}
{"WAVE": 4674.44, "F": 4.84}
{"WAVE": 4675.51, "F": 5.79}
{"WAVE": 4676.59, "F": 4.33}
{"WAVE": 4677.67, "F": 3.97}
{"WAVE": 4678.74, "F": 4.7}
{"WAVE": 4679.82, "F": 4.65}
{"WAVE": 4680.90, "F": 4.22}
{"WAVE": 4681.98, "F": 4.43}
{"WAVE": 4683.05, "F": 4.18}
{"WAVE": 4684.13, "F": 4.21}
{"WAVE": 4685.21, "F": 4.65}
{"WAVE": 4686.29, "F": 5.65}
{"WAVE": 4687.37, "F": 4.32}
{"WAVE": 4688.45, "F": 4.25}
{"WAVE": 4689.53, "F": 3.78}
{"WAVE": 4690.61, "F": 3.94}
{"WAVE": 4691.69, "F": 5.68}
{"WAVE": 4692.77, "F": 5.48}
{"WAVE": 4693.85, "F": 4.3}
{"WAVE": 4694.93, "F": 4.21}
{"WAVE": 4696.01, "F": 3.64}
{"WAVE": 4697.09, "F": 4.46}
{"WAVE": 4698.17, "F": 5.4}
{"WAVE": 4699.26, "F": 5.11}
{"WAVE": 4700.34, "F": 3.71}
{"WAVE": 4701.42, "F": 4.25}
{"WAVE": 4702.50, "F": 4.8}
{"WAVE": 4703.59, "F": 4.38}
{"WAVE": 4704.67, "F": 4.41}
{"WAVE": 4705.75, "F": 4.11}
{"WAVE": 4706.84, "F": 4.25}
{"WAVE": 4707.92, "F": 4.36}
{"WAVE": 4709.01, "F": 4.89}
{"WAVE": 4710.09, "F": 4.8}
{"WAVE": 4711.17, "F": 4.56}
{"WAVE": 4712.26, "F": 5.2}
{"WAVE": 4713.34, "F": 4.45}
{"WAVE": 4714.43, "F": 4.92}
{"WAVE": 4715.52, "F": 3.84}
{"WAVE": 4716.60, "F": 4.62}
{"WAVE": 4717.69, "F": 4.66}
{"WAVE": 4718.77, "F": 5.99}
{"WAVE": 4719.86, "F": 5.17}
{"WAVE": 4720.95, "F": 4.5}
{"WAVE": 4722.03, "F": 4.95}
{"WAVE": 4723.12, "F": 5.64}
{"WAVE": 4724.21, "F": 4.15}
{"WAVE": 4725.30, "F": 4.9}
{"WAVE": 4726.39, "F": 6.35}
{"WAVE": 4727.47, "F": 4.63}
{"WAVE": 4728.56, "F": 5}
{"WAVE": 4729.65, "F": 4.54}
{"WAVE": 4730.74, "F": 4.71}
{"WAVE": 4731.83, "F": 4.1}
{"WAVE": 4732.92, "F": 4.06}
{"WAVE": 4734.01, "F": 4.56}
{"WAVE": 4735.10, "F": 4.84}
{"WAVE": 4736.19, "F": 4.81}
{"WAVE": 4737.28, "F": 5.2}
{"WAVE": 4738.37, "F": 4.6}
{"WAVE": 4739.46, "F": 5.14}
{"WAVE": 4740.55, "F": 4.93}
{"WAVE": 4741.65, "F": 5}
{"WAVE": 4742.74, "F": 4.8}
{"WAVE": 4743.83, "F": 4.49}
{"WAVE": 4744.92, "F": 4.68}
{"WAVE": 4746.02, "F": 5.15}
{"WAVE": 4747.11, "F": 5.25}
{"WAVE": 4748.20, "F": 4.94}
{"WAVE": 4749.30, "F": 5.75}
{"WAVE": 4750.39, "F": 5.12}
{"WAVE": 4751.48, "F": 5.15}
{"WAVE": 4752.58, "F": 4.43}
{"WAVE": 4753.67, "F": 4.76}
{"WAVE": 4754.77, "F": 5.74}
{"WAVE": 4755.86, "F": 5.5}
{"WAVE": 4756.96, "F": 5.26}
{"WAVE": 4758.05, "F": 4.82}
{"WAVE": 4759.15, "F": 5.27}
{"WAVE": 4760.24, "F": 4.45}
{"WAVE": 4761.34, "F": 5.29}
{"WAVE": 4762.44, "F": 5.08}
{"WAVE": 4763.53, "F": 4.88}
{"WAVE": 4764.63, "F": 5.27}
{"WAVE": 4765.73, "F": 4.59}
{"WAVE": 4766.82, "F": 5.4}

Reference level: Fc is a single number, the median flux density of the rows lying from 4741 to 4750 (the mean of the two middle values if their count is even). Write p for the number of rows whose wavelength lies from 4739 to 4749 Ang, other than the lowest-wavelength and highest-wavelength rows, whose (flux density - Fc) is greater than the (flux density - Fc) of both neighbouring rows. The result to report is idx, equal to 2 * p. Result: 4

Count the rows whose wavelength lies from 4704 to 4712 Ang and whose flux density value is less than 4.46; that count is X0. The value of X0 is 4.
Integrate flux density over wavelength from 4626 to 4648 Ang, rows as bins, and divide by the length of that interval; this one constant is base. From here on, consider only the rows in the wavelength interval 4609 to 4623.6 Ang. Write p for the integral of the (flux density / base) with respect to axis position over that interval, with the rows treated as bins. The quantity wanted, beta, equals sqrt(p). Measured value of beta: 3.77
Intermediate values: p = 14.2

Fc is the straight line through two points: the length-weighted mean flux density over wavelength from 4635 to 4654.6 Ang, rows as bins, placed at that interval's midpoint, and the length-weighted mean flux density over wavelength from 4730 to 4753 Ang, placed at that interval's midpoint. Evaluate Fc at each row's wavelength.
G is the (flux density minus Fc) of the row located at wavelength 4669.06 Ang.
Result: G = -0.5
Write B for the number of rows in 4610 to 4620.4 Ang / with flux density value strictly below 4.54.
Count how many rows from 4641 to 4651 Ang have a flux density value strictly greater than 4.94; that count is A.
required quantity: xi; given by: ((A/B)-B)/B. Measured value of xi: -0.556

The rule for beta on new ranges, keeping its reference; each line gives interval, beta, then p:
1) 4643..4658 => 3.77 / 14.2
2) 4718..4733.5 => 3.90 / 15.2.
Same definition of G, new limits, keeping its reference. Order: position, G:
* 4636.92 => 0.3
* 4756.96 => 0.4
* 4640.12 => -0.2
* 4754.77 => 0.9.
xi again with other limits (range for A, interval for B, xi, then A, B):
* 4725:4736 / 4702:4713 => -0.920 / 2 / 5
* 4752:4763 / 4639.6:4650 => 0.500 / 6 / 2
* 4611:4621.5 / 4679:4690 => -0.918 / 4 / 7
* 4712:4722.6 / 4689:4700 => -0.889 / 4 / 6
